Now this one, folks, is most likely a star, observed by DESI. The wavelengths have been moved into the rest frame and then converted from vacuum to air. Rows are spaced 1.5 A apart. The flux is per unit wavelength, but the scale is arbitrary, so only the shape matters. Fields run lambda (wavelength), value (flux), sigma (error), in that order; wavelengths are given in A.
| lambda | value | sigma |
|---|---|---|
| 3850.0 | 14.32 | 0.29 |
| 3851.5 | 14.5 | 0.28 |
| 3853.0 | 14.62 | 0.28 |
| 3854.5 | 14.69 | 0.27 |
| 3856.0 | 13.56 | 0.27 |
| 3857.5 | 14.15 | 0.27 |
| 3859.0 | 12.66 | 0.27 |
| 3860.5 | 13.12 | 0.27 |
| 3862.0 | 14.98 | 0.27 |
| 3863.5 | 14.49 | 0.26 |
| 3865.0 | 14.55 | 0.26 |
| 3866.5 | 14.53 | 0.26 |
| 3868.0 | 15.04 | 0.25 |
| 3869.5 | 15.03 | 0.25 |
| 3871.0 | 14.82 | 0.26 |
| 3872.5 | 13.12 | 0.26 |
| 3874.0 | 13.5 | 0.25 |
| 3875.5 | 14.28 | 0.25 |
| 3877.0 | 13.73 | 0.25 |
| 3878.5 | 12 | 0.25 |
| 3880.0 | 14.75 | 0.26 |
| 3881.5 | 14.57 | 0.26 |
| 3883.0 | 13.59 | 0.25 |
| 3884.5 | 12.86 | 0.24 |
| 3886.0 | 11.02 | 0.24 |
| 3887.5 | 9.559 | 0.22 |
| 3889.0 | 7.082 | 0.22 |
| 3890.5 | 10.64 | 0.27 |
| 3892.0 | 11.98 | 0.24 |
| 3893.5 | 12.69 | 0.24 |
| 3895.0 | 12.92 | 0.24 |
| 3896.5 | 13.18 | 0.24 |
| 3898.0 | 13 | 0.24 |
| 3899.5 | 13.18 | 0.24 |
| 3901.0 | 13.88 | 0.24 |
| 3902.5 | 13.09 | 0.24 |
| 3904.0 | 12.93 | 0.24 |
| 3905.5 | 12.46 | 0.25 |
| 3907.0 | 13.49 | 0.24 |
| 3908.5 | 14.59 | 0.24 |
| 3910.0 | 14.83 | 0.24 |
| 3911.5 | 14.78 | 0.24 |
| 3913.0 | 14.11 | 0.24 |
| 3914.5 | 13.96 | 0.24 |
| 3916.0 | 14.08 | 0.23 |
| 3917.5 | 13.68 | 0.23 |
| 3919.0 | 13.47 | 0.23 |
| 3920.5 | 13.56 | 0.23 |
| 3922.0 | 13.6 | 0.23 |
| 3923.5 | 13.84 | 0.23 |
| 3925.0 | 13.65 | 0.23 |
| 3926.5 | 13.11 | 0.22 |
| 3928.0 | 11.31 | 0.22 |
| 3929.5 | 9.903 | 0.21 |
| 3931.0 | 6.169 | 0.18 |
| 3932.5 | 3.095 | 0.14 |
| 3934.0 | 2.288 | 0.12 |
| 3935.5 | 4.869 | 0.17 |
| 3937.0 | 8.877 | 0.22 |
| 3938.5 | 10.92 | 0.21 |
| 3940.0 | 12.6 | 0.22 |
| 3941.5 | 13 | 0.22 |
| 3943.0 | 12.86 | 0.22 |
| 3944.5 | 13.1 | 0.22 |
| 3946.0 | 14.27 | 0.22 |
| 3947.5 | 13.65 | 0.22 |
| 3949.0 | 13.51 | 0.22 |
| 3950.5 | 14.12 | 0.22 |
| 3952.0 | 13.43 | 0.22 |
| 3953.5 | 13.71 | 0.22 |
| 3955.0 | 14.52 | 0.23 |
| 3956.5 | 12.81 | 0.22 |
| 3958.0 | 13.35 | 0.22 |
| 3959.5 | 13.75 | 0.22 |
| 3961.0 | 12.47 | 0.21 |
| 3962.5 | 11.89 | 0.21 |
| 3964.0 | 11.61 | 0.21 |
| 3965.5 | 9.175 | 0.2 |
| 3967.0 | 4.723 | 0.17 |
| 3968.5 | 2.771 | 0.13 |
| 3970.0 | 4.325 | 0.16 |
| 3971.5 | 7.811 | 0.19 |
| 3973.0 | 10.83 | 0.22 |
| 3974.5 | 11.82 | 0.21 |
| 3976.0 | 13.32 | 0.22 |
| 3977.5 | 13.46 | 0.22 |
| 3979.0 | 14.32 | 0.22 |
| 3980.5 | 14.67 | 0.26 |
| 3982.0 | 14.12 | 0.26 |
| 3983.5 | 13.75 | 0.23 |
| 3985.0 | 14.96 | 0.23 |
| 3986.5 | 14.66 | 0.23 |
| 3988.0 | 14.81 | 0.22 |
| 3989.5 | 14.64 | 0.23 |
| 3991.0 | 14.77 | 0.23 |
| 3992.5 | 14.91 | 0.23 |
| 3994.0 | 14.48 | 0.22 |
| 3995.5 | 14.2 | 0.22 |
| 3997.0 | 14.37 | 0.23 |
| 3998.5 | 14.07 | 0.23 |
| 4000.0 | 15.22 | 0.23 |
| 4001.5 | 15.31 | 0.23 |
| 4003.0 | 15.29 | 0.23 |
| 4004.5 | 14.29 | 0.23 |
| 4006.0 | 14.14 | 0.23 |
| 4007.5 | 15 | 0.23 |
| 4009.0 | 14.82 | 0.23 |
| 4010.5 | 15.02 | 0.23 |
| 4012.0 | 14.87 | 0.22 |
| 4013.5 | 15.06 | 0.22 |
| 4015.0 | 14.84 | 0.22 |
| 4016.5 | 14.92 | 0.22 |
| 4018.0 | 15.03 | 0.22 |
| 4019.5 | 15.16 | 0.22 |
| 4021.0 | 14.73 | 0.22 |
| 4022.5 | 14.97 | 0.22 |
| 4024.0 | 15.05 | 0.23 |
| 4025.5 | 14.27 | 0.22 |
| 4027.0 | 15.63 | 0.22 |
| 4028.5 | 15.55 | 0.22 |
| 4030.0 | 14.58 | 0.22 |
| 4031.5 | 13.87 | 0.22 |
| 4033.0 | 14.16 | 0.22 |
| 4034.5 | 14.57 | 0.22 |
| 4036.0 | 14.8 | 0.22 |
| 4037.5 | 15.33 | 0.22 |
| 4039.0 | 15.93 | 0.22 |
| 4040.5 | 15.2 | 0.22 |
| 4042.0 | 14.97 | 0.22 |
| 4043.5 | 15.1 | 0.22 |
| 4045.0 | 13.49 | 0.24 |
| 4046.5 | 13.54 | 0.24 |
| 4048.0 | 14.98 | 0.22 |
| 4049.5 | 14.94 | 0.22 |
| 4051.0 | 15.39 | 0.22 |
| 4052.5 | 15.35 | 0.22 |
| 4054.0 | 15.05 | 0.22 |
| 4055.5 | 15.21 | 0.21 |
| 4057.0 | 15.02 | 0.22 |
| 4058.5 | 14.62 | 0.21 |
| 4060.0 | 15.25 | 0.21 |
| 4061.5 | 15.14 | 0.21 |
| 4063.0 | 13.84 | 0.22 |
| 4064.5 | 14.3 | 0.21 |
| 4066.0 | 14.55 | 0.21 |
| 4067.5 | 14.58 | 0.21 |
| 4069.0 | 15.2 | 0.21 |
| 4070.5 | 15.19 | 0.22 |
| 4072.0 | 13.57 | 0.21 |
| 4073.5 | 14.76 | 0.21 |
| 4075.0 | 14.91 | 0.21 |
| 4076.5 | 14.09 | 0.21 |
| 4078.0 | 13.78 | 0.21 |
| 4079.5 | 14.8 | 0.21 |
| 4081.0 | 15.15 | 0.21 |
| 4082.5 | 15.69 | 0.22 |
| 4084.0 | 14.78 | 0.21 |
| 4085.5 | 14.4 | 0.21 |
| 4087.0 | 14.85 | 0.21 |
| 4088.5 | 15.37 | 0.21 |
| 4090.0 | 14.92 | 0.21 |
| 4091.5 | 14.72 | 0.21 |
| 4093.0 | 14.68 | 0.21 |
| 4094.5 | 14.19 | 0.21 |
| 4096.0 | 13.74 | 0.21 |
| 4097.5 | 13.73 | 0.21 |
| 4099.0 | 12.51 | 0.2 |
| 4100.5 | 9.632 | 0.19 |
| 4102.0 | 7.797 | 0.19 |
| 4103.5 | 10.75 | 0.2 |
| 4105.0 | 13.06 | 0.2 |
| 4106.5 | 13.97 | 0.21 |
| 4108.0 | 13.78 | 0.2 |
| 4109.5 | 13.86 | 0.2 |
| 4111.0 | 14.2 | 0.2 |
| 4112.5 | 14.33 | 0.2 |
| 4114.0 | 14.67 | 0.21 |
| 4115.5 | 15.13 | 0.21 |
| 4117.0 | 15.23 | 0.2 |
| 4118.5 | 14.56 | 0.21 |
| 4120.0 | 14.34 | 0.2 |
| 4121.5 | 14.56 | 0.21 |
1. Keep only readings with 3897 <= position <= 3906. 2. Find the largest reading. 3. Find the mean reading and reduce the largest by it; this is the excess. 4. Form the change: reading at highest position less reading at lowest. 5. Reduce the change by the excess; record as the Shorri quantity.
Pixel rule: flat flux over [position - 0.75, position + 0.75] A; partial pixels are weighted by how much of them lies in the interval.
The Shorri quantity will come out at -1.3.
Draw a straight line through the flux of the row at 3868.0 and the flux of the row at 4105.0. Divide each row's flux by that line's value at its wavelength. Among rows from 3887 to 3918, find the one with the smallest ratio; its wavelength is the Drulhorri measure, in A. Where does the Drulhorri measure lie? 3889.0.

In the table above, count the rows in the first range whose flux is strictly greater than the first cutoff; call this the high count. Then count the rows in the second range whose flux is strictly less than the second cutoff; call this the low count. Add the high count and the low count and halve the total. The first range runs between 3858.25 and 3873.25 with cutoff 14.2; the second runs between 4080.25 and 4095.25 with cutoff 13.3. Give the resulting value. 3.5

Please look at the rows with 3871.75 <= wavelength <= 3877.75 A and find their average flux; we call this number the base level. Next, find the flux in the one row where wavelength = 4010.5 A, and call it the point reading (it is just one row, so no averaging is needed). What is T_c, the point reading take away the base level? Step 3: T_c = 1.4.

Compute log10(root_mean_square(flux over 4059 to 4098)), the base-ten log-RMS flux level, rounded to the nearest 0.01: 1.17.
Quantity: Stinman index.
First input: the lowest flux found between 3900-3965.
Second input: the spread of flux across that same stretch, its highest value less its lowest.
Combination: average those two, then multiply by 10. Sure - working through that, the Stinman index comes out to 74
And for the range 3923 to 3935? 69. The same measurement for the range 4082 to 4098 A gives 78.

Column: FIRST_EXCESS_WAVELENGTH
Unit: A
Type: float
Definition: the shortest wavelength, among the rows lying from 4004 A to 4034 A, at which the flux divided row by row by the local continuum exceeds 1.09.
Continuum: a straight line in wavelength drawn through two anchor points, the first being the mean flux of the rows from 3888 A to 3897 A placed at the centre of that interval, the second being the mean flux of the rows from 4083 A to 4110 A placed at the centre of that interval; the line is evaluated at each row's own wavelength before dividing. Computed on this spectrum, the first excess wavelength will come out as 4004.5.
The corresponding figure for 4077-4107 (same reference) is 4079.5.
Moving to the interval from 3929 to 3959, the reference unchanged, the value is 3941.5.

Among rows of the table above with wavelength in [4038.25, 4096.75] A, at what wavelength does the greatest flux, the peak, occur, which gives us 4039.0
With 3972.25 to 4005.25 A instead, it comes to 4001.5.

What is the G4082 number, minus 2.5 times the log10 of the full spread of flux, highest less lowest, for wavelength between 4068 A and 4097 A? -0.8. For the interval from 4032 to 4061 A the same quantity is -1.0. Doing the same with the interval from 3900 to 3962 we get -2.7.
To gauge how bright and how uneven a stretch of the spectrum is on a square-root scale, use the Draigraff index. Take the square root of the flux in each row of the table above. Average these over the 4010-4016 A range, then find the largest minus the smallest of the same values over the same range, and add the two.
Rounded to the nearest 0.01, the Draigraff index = 3.89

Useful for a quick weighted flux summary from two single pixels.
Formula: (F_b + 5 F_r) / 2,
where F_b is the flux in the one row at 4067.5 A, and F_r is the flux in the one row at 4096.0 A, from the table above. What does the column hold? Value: 41.6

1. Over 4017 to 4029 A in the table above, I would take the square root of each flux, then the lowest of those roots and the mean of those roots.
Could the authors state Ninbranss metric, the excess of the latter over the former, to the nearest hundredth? 0.10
